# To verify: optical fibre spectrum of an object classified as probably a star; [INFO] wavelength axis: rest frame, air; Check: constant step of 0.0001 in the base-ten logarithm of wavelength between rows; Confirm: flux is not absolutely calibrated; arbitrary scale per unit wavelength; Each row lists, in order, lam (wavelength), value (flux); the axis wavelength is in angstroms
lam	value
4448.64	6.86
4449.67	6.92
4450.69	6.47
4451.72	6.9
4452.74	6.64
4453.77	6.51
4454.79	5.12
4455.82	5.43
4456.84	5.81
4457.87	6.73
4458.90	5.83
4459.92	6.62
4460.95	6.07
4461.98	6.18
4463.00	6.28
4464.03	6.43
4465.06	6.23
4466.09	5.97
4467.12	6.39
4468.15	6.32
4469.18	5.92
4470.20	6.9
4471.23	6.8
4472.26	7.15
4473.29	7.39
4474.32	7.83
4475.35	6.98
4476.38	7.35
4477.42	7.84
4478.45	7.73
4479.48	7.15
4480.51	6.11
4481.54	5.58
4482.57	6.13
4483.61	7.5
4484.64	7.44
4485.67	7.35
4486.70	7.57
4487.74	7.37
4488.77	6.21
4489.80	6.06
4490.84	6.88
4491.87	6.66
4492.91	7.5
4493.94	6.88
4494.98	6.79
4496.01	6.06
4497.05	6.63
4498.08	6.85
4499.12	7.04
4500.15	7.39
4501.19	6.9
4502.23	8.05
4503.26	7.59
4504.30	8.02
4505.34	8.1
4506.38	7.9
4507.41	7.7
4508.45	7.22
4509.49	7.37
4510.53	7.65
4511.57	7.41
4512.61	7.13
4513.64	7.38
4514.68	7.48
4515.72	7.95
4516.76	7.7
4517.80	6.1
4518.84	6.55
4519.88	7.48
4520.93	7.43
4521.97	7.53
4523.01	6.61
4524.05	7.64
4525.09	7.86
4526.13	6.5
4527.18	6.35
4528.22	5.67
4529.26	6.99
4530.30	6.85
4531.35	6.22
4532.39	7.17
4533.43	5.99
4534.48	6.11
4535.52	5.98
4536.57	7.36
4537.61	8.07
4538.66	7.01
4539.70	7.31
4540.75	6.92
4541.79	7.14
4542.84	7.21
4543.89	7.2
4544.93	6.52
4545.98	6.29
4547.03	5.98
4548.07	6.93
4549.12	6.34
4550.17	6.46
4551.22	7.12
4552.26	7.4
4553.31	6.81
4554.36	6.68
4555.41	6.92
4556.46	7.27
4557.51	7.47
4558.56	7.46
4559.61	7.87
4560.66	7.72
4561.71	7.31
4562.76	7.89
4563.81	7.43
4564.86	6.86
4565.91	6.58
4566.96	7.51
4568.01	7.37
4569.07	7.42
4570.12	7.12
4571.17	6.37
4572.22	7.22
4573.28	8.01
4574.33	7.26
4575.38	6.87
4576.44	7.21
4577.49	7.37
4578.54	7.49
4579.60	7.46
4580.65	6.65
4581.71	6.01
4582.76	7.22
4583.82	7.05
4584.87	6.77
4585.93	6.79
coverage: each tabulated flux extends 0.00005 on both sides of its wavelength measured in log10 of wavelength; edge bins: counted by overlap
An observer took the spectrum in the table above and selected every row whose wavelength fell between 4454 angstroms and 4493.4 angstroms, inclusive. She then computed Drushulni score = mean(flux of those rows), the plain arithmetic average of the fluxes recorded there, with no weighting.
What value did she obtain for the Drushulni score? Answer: 6.7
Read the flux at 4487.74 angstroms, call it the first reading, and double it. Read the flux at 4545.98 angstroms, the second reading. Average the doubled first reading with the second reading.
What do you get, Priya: 10.5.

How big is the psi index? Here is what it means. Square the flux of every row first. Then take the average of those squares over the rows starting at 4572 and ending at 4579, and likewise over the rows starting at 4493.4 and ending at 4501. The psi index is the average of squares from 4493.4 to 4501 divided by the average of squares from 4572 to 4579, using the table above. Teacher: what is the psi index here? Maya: 0.86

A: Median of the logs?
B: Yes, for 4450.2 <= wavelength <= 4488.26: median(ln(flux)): 1.89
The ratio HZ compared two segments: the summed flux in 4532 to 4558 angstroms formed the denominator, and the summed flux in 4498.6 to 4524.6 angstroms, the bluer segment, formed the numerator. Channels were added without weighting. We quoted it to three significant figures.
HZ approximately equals 1.08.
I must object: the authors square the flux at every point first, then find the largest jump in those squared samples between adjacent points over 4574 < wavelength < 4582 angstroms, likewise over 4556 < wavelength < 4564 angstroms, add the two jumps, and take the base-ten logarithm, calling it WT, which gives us 1.31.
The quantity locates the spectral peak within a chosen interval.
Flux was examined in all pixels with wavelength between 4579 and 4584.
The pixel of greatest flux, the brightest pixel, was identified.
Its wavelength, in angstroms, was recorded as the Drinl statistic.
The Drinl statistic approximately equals 4579.60 angstroms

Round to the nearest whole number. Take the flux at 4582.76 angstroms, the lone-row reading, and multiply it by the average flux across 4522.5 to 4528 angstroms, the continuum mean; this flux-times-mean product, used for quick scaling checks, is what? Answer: 50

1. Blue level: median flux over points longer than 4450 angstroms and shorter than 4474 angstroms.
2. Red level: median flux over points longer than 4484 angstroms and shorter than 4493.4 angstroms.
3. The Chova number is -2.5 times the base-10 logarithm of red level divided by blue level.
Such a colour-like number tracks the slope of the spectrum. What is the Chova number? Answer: -0.15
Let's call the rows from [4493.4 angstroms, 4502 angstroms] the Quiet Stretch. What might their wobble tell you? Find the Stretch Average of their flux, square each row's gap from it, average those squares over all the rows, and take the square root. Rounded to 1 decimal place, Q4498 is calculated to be 0.4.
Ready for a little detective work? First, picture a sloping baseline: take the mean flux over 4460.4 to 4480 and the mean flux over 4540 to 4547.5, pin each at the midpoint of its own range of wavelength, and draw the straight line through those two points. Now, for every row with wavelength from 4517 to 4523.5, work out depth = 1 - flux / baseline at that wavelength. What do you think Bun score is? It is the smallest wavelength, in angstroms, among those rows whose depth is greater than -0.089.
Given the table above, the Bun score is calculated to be 4517.80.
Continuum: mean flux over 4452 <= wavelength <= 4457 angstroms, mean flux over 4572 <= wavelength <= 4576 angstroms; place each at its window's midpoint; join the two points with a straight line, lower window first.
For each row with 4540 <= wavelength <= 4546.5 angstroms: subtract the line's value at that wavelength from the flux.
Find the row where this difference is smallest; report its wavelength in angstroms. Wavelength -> 4545.98 angstroms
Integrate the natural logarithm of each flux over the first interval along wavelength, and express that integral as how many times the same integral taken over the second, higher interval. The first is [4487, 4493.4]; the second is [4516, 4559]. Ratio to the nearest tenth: 0.1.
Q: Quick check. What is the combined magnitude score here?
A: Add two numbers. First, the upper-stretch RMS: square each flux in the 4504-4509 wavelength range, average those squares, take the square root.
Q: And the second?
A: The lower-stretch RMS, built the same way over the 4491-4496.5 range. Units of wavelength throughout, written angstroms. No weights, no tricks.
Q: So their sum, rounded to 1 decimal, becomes 14.6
